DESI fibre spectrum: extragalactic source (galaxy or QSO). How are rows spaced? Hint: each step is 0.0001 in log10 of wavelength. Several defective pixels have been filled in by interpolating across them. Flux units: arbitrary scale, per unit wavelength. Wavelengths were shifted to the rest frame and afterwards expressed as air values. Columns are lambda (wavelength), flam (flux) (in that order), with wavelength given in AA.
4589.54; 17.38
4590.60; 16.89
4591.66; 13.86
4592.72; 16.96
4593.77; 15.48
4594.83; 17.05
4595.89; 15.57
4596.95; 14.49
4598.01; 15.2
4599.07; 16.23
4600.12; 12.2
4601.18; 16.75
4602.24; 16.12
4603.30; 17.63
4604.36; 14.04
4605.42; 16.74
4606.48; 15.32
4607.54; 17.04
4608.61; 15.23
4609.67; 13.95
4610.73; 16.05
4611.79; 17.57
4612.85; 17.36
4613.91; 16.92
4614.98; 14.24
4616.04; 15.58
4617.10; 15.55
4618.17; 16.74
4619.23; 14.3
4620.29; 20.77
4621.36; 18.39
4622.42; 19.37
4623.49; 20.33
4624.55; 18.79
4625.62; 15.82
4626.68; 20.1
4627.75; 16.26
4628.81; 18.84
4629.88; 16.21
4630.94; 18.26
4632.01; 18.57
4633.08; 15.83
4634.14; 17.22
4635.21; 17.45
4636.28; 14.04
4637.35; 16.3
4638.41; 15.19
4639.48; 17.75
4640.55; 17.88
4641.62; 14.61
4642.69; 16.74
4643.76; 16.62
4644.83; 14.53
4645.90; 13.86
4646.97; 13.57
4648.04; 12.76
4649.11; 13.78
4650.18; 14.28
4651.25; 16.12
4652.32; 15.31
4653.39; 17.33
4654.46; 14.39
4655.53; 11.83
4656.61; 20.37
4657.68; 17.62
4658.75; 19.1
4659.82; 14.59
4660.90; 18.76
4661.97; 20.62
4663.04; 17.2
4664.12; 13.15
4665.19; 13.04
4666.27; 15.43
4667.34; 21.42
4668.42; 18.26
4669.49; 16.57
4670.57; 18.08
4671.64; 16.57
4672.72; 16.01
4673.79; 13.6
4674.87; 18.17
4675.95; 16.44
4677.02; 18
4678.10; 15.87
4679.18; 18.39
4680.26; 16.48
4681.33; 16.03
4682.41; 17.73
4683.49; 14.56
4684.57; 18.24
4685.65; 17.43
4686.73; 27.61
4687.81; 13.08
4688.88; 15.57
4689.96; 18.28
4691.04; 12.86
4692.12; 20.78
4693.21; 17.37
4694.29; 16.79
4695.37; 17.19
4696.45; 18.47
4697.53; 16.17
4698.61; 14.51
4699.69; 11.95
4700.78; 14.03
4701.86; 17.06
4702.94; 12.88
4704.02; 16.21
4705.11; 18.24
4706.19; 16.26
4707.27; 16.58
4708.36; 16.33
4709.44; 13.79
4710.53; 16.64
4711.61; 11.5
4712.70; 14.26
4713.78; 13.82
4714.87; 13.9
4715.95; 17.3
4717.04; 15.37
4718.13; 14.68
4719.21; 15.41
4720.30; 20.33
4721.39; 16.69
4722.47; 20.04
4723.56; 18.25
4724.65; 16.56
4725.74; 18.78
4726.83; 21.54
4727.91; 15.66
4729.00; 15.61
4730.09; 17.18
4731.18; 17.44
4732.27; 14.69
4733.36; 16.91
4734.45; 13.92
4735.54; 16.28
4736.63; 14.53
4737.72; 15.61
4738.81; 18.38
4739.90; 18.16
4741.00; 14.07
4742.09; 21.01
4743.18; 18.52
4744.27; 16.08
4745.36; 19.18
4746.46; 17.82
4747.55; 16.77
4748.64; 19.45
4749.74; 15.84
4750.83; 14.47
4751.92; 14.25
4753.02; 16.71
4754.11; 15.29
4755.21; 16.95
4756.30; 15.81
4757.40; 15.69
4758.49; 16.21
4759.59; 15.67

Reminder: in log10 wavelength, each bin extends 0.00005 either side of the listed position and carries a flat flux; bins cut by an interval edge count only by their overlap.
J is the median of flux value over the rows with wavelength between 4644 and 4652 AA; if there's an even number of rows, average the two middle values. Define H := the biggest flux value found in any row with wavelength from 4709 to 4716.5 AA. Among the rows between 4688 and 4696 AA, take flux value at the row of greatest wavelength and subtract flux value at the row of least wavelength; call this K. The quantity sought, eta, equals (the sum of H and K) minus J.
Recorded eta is 5.1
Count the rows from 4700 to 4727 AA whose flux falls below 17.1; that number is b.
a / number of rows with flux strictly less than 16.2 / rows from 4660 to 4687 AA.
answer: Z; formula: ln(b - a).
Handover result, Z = 2.3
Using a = 8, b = 18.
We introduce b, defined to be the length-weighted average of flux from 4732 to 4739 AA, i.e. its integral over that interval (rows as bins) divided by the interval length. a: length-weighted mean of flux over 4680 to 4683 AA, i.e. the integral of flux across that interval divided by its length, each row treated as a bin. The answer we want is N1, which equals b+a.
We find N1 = 32.4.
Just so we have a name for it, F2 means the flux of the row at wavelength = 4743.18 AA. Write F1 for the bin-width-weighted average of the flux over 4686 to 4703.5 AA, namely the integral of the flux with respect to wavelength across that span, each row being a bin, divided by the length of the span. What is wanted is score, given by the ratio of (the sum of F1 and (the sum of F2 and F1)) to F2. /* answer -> 2.79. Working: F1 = 16.6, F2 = 18.52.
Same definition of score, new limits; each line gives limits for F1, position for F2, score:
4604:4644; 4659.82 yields 3.30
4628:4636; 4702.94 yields 3.69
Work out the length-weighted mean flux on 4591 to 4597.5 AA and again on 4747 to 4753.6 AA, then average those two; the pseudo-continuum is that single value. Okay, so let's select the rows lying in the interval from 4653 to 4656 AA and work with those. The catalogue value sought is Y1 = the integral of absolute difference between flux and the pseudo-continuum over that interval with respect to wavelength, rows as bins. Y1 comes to 7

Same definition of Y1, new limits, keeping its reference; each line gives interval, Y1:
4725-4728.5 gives 10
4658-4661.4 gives 8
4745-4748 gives 6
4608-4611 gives 3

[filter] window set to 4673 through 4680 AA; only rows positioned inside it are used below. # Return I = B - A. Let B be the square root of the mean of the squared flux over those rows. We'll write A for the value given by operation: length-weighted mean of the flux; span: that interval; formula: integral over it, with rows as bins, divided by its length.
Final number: 0.128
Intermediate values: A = 16.7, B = 16.8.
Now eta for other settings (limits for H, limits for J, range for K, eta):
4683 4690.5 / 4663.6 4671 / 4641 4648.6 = 9.2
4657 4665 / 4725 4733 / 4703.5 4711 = 3.9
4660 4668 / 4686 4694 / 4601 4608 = 4.3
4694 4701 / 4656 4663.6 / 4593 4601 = -3.6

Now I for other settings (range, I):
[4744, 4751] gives -0.094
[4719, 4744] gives 0.122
